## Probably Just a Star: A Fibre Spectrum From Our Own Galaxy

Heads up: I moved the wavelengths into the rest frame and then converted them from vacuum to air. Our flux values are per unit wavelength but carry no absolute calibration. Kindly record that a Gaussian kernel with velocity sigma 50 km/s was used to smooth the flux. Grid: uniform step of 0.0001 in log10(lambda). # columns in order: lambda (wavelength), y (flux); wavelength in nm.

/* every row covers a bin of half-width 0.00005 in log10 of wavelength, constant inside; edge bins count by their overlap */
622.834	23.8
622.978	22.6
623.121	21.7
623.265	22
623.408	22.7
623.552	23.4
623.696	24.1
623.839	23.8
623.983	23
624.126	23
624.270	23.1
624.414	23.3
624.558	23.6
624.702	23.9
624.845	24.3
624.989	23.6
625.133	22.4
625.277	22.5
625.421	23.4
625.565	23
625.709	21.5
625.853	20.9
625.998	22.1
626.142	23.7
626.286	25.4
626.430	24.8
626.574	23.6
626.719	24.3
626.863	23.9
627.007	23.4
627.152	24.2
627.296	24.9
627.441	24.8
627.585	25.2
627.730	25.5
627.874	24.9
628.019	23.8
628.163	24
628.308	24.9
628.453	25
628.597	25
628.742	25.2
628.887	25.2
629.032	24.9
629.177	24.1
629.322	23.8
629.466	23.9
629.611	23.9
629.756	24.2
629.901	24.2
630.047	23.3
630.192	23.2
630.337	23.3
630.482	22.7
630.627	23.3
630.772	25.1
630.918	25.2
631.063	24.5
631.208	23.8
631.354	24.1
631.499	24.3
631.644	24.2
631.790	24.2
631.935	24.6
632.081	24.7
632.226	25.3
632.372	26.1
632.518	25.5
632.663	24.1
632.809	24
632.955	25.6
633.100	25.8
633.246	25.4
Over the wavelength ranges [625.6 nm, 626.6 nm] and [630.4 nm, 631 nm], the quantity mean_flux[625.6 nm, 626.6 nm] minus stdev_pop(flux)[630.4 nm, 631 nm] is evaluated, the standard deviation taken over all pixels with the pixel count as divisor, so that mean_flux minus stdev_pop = 22.0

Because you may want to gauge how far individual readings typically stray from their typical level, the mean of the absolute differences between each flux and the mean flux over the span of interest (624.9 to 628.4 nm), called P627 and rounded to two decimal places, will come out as 0.96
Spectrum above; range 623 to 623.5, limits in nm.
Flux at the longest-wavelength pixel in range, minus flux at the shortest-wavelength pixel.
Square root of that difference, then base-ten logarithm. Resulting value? 0.0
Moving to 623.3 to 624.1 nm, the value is -0.3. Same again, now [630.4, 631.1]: 0.1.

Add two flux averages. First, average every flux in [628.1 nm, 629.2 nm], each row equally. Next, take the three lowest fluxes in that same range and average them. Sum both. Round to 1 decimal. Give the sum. 49.1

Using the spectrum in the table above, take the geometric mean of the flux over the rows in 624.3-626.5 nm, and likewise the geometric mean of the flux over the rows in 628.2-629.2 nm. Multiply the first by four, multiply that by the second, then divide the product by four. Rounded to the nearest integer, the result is 578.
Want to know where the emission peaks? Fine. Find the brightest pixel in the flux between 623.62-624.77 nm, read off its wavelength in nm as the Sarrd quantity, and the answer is 623.696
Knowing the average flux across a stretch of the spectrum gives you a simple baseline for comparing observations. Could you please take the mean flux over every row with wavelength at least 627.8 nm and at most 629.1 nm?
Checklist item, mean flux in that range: 24.8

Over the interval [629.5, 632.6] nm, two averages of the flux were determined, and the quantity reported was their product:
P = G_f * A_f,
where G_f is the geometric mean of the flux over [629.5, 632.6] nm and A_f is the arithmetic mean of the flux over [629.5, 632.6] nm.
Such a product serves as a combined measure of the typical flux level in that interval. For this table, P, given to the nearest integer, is 589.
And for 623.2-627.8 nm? 554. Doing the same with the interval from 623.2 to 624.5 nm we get 536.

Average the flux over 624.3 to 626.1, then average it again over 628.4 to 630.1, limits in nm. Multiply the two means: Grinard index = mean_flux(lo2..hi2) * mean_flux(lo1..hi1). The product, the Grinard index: 558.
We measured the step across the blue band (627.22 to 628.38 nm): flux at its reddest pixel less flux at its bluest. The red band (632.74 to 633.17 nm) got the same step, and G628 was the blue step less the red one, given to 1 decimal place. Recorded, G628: -1.8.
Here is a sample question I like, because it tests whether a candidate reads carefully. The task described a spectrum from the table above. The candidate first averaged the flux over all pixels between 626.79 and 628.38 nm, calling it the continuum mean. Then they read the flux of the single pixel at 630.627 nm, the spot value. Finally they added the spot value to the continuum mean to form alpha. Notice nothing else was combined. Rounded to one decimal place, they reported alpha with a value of 47.8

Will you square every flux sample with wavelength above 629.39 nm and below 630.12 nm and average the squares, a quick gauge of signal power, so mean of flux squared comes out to 571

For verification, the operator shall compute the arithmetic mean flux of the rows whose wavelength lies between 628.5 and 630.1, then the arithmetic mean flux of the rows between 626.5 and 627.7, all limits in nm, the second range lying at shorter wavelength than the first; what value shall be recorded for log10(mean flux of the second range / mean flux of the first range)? -0.001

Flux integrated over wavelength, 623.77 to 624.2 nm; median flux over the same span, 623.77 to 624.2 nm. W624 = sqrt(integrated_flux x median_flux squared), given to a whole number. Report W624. 73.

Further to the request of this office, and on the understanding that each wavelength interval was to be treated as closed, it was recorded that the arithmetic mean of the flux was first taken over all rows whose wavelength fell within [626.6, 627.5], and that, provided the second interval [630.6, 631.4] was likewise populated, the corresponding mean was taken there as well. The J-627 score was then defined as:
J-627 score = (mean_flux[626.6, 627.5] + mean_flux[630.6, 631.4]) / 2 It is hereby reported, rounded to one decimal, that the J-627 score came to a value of 24.3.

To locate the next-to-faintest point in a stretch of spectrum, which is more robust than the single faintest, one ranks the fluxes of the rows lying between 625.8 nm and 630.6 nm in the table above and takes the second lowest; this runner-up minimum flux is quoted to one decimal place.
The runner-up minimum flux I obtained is 22.1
